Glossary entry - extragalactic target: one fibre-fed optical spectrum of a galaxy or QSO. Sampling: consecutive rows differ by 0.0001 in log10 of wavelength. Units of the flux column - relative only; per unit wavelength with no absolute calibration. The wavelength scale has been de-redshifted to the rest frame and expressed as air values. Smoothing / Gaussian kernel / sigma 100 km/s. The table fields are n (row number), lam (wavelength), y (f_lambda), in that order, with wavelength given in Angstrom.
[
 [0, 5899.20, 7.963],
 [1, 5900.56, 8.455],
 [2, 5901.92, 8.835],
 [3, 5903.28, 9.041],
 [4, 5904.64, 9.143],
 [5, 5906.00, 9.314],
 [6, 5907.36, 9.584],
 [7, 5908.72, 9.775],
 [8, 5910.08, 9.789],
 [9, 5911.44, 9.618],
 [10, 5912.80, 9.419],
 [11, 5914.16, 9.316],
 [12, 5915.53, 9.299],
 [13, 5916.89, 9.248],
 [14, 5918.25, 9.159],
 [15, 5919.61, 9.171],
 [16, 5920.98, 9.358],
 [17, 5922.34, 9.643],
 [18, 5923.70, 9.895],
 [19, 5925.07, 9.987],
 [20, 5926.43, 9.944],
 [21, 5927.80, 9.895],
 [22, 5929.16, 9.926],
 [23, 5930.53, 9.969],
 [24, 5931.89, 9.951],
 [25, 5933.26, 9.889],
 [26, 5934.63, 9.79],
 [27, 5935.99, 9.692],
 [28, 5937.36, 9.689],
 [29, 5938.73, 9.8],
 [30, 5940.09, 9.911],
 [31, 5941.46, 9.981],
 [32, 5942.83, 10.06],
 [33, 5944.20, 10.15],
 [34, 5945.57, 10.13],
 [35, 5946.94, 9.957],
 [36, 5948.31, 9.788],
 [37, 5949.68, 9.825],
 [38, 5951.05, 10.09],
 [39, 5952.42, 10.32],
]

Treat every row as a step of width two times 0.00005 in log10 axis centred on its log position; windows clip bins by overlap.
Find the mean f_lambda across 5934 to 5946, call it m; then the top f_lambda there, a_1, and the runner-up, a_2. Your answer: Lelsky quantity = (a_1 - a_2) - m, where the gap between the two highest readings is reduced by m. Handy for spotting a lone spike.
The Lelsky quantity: -9.89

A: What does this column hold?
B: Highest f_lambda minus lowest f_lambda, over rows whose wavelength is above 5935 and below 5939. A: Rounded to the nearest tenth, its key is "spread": 0.1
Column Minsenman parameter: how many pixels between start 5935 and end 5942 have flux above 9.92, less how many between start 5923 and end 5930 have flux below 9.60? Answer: 1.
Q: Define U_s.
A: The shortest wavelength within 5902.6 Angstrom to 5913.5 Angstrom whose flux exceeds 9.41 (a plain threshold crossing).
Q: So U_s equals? 5907.36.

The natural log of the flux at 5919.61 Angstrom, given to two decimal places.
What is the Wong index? 2.22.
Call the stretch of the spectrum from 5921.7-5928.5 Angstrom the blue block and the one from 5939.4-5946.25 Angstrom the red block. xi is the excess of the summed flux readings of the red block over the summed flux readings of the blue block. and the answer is 0.87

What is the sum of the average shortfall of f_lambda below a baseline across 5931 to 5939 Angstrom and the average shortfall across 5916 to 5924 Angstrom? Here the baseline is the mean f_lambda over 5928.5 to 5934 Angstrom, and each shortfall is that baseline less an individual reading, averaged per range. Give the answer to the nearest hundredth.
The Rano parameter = 0.65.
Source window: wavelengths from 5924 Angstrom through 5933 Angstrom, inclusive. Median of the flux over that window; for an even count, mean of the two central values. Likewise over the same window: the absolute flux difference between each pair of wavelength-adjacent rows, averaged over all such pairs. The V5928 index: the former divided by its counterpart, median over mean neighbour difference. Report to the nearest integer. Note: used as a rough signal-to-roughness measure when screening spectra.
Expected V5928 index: 270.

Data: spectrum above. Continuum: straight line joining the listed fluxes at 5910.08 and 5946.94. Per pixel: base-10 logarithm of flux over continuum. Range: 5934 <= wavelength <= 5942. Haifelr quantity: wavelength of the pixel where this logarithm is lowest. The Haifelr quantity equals 5937.36 Angstrom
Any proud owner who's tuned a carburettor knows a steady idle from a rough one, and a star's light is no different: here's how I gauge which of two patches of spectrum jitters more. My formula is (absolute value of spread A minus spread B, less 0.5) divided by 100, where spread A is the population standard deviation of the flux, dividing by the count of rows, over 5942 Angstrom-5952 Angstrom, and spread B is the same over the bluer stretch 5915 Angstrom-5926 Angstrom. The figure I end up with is -0.0033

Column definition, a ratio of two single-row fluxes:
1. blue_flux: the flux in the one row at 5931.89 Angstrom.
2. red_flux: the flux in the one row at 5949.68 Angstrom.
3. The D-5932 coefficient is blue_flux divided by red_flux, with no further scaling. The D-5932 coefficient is 1.01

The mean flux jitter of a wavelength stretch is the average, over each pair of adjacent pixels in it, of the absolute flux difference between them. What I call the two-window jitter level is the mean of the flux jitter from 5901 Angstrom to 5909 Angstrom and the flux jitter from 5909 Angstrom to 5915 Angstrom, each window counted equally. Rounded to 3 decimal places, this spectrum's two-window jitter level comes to 0.173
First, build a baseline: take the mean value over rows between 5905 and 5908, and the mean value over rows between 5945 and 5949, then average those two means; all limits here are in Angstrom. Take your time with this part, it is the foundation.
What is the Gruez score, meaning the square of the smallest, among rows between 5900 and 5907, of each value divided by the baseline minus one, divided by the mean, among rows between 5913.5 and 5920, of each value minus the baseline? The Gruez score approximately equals -0.036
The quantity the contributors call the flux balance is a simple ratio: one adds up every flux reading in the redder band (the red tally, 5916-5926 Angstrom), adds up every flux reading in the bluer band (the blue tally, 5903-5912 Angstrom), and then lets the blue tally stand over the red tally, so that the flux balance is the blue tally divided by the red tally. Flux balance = 1.00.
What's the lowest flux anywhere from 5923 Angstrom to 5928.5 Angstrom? 9.895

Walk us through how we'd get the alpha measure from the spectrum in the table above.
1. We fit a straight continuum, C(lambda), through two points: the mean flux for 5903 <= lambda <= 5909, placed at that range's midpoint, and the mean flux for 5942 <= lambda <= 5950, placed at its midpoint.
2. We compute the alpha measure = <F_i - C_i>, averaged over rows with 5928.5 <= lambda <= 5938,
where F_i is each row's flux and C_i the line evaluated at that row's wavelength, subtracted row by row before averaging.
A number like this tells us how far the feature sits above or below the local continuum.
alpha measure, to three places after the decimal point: 0.057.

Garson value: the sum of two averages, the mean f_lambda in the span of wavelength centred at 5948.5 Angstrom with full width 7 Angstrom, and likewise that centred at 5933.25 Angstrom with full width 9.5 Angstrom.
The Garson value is 19.8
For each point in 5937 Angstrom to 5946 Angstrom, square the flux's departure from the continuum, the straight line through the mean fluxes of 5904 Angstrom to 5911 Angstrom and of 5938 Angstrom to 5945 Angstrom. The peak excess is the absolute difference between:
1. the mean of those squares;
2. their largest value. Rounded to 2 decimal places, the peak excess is 0.04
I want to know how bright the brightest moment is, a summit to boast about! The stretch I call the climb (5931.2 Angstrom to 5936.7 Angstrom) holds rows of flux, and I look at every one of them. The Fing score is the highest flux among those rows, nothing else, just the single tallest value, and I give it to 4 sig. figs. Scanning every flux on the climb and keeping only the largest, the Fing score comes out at 9.951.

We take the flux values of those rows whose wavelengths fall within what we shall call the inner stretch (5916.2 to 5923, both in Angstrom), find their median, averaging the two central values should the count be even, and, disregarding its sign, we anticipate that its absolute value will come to 9.2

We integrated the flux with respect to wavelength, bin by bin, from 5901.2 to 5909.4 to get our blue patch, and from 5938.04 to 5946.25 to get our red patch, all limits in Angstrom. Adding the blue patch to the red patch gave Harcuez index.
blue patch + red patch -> 158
